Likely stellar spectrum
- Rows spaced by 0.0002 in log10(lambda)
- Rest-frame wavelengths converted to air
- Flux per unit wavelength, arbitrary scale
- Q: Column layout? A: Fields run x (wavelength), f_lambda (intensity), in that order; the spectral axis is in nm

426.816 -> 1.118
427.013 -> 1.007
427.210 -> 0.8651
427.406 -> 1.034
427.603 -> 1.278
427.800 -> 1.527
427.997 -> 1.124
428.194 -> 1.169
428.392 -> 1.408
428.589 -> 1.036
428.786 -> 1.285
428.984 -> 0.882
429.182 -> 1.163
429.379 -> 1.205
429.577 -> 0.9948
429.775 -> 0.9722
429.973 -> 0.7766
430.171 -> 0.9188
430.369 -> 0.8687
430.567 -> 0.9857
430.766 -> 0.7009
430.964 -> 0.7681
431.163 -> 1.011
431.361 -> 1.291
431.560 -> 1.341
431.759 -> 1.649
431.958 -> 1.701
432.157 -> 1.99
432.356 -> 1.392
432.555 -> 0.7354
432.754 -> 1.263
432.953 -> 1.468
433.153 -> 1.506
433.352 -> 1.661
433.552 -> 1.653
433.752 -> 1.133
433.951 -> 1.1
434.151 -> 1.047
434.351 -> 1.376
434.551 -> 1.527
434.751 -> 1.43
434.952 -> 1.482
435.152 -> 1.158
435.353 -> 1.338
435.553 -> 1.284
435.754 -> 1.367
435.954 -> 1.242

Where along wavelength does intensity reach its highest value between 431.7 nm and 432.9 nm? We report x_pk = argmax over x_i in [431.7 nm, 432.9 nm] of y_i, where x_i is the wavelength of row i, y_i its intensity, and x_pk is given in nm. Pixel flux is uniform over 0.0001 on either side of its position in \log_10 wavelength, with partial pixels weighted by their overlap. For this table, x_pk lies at 432.157 nm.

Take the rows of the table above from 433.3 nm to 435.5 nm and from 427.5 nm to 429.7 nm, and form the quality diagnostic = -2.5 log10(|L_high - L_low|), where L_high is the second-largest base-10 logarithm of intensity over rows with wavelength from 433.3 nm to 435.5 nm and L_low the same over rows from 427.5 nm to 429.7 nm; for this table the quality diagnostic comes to 2.9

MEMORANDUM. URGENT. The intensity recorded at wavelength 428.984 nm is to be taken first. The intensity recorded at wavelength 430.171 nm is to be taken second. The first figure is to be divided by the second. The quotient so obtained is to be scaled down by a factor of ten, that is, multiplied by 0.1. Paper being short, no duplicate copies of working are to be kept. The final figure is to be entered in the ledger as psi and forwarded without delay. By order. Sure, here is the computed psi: 0.10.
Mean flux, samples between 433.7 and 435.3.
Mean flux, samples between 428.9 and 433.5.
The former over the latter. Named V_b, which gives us 1.08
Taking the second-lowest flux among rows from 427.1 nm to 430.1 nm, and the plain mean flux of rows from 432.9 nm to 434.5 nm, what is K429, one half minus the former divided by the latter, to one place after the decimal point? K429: -0.1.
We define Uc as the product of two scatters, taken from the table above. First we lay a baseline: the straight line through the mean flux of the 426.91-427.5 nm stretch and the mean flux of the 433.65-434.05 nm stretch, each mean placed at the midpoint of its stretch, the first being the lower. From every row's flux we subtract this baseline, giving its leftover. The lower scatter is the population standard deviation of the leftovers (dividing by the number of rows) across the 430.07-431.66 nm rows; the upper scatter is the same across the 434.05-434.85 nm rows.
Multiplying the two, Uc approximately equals 0.037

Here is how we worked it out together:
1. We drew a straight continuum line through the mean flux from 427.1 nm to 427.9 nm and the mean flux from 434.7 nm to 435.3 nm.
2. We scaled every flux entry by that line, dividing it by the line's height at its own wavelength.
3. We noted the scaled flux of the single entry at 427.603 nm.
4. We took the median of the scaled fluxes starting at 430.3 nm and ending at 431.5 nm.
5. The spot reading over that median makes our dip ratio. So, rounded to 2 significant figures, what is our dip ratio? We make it 1.5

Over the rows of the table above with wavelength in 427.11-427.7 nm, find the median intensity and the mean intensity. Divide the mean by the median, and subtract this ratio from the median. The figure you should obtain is 0.0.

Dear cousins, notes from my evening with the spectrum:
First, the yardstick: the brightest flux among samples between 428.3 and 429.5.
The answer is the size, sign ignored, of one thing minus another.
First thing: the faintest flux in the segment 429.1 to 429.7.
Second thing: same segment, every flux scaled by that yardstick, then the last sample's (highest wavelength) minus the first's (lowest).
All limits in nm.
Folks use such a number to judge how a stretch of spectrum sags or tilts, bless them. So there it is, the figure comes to 1.1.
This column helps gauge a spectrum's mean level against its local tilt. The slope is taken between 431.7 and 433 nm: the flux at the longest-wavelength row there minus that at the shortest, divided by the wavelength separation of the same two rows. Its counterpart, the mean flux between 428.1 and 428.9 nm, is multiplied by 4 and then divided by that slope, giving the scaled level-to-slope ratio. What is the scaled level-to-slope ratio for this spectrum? -32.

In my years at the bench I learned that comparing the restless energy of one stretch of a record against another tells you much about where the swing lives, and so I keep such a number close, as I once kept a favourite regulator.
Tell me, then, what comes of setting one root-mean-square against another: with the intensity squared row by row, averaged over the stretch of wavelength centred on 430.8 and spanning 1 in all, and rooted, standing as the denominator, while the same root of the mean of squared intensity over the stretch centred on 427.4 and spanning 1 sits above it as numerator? 1.33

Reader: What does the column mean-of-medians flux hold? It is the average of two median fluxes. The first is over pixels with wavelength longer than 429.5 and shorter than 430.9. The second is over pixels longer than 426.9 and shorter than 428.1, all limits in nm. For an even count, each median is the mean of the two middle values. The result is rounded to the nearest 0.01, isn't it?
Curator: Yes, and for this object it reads 1.00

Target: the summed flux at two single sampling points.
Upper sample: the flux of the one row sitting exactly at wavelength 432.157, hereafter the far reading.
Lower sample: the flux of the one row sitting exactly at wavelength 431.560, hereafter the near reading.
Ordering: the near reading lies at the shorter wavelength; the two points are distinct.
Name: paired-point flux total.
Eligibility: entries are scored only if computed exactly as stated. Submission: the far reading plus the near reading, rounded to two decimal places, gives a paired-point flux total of 3.33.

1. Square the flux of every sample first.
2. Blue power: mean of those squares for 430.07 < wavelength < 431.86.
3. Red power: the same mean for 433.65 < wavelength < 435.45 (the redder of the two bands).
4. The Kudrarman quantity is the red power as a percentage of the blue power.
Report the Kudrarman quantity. 140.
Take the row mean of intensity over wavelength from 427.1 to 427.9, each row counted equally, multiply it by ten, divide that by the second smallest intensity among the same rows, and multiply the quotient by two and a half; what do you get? 28.4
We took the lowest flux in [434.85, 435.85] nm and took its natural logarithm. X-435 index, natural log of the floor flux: 0.15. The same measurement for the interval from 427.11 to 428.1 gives -0.14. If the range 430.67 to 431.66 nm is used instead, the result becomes -0.36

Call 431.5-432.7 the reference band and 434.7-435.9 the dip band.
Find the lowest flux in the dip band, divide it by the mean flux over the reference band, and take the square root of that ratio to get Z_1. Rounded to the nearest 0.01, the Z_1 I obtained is 0.89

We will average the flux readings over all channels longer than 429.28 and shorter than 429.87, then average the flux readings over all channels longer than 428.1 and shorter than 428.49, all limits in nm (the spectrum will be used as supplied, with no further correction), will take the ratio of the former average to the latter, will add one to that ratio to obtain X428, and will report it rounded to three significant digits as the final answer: 1.82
